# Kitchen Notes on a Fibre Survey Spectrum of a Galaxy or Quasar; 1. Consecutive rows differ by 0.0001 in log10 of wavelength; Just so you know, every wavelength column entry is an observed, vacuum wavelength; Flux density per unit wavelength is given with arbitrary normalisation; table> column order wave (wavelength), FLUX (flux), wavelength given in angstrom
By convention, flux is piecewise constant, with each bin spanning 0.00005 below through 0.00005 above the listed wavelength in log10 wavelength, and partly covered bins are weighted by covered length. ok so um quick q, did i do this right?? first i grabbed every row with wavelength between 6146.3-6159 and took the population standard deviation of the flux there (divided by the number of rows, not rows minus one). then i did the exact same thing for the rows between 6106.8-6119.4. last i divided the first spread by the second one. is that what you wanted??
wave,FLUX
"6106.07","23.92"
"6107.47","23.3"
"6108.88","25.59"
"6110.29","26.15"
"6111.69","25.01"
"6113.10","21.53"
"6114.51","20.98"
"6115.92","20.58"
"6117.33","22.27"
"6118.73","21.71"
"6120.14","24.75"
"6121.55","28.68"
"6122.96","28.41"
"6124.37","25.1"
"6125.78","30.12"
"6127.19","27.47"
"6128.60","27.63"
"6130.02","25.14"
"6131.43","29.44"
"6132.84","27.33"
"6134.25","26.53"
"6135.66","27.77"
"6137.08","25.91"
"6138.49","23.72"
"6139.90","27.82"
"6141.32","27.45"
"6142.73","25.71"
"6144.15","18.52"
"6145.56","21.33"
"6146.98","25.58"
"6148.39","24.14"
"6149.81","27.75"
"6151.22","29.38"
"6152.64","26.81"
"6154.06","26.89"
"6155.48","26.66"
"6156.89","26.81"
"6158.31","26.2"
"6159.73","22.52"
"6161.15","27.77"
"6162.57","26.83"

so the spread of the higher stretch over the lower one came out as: 0.68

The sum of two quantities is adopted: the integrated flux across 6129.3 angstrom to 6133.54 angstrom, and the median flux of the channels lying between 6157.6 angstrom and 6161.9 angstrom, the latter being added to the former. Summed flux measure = 142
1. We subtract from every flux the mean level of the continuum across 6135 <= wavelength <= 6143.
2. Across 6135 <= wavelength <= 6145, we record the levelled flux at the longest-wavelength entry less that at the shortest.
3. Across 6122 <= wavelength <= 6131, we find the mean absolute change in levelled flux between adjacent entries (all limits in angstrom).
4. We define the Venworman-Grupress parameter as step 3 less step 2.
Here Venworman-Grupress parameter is 12.0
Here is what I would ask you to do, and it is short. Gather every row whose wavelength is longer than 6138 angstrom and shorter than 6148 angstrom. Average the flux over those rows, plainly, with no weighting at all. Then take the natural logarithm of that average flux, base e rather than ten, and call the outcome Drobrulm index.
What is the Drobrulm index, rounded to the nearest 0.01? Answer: 3.19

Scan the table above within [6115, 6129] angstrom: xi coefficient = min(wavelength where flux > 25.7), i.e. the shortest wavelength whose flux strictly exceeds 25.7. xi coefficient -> 6121.55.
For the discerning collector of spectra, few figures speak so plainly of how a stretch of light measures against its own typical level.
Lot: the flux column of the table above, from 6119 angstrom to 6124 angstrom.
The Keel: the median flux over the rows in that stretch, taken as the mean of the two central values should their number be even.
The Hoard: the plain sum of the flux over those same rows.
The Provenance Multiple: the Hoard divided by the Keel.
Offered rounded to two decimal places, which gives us 2.88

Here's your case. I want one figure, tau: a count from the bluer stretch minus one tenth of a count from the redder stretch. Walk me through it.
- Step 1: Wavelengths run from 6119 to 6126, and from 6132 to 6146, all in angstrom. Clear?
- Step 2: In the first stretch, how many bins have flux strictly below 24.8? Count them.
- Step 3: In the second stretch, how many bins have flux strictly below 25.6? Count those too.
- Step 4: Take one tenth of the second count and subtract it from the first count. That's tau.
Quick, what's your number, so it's 1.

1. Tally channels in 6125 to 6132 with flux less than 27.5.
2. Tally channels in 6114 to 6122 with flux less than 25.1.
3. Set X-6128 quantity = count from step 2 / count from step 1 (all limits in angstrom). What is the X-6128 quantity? 2.5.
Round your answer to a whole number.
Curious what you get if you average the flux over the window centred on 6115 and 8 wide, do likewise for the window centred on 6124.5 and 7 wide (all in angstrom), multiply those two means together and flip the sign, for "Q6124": -615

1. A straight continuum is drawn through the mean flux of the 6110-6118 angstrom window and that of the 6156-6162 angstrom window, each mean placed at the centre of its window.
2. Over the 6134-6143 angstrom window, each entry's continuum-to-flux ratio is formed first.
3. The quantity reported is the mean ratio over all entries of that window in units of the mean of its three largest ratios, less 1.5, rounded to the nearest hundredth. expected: -0.55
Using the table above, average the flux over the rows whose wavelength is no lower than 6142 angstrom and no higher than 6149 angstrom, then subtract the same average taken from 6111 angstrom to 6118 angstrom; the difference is 1.0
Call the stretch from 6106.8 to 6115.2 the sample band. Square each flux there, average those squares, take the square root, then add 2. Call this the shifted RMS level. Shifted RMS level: 25.8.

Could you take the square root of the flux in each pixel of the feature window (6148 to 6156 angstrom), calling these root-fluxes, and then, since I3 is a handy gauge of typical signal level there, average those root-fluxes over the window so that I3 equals 5.19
